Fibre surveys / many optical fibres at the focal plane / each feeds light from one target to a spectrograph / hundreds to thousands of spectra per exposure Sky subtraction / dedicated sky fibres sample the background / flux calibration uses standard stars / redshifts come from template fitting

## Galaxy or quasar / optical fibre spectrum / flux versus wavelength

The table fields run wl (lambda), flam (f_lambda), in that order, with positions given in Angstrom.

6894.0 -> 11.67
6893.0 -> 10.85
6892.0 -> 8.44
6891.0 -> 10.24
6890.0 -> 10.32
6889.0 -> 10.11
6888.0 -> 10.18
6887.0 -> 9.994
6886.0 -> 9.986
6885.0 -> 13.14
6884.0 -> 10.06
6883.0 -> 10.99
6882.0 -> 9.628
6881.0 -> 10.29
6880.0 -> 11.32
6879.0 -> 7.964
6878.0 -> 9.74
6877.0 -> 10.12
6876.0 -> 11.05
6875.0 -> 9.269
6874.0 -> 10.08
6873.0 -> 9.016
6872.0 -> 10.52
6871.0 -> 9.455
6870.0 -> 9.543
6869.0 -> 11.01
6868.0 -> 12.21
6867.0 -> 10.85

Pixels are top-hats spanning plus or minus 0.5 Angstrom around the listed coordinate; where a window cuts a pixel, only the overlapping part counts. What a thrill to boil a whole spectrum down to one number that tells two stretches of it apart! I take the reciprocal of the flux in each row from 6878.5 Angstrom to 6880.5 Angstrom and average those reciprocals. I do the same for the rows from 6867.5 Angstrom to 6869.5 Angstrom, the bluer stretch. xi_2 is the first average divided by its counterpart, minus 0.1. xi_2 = 1.14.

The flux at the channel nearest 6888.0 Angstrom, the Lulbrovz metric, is 10.18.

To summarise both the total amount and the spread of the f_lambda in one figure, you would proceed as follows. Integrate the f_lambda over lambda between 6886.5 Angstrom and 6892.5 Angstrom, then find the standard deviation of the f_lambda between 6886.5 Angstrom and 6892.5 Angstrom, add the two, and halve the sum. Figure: 30.0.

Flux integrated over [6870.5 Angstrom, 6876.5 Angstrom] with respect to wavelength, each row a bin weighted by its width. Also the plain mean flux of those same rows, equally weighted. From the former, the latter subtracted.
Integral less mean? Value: 49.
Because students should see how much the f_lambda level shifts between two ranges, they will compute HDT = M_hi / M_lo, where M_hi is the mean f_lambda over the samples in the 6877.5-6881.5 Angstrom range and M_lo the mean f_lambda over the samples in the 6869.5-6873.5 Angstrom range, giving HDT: 1.02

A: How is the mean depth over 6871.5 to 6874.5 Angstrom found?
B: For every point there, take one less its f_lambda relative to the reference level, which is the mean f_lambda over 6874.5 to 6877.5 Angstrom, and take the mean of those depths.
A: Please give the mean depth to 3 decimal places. 0.027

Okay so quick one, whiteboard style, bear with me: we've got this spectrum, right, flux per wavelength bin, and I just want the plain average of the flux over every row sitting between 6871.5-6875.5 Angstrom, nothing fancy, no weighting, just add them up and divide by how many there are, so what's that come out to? 9.7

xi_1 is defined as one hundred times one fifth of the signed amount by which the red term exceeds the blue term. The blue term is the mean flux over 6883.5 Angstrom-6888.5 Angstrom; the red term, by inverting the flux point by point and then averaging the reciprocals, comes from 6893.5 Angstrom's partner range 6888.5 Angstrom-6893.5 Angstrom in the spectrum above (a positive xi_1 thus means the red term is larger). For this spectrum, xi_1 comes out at -211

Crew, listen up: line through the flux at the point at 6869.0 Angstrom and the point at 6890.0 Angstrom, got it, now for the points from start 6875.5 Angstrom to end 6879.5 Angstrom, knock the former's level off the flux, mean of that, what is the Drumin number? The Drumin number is -1.01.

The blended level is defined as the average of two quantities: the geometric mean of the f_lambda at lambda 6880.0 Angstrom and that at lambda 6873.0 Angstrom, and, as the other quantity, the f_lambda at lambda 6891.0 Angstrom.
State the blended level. 10.2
